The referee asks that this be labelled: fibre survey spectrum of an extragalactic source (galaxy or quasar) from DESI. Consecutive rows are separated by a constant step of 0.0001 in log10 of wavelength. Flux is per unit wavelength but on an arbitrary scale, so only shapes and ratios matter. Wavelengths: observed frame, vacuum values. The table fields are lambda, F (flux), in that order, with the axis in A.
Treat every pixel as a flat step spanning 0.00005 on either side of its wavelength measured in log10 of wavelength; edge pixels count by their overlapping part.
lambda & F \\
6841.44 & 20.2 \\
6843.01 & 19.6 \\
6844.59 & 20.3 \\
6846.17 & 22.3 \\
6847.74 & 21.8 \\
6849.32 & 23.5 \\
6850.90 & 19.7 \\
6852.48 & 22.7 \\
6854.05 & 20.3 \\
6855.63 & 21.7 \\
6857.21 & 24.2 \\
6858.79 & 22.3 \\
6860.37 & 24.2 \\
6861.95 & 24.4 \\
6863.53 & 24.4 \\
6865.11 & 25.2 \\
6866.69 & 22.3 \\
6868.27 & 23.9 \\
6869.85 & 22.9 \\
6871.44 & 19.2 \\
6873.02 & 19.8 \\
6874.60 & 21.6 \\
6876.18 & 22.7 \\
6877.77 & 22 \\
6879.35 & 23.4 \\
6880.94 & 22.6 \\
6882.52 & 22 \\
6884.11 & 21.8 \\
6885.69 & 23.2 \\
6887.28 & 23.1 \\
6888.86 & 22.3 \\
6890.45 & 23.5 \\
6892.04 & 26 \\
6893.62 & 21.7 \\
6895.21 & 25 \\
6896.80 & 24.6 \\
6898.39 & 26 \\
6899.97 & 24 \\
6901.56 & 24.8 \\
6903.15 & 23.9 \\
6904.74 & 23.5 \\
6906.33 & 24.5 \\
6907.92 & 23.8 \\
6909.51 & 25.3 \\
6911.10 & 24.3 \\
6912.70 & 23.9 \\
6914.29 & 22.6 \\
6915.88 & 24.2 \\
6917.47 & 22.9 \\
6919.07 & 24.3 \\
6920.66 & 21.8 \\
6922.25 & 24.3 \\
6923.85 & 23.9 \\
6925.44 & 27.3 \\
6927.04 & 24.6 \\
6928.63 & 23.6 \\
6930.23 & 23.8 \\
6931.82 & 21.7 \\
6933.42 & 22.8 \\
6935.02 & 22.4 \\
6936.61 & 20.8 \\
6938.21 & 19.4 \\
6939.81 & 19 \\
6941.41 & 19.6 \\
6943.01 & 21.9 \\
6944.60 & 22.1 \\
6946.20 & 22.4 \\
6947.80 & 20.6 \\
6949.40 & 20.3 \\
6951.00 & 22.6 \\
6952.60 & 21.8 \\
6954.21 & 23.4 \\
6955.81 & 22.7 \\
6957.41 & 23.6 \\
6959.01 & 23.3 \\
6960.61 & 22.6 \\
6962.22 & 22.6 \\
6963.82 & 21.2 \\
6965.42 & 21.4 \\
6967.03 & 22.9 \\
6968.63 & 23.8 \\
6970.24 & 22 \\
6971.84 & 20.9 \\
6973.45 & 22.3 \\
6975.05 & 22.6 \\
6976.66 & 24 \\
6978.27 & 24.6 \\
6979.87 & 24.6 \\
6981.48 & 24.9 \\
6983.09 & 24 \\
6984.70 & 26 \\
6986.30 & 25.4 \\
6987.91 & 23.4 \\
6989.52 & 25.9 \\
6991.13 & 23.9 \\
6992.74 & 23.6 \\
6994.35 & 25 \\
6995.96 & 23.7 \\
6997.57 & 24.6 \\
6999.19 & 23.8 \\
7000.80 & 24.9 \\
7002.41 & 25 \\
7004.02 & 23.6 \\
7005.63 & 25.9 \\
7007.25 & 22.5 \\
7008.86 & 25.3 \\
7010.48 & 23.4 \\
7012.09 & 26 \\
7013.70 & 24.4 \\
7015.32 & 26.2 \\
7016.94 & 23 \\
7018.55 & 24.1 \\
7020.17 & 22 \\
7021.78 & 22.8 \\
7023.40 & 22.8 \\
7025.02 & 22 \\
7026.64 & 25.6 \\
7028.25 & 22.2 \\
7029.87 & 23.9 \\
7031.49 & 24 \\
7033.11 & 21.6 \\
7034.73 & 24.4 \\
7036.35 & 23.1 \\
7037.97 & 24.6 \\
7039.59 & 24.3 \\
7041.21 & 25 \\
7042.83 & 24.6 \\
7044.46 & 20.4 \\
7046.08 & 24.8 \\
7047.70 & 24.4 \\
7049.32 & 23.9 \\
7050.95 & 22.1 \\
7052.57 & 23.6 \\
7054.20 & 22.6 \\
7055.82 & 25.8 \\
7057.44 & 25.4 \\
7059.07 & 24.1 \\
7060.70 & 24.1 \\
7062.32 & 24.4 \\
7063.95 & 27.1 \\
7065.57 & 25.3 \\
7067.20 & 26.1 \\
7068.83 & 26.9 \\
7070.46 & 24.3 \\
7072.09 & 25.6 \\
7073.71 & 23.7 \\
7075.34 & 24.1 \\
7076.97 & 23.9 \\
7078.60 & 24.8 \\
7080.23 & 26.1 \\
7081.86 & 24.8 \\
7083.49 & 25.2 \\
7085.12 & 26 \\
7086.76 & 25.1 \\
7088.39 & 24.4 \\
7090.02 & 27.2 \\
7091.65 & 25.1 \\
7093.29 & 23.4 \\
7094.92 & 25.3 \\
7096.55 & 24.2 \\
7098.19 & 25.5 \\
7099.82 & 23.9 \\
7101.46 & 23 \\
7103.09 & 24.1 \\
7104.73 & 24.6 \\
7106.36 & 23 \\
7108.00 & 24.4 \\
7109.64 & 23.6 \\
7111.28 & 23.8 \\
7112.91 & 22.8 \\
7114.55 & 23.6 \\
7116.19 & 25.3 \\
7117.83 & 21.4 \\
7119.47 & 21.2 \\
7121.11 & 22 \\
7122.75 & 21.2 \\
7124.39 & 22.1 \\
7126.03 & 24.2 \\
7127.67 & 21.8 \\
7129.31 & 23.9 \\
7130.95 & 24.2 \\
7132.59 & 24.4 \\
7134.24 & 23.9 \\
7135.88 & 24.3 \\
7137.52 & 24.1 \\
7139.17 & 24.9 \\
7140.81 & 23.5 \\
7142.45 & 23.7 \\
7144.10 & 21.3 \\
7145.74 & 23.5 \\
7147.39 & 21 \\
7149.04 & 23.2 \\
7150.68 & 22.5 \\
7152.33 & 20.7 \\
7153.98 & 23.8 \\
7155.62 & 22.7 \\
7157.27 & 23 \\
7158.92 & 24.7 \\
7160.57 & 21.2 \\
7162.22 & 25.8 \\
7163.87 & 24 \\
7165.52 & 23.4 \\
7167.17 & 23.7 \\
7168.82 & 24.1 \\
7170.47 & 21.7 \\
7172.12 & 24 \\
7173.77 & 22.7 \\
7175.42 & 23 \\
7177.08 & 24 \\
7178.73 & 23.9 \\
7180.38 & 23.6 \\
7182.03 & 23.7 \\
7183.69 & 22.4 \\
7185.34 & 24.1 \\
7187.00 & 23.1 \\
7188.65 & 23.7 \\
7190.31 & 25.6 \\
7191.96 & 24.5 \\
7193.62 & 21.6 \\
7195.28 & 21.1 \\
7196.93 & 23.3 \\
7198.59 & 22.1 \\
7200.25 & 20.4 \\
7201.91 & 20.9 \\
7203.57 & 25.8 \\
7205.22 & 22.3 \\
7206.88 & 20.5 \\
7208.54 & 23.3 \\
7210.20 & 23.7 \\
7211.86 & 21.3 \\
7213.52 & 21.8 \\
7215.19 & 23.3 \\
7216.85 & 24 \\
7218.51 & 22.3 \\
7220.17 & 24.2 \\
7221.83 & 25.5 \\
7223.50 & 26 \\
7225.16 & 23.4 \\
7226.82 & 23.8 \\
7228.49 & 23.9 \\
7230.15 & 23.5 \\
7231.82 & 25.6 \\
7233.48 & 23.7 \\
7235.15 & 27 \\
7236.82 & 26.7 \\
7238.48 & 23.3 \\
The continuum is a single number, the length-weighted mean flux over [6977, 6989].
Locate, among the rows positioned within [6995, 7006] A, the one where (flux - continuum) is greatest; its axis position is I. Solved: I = 7005.63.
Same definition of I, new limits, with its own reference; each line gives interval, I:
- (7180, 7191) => 7190.31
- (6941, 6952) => 6951.00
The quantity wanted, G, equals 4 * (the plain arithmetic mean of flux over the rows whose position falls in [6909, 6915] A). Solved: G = 96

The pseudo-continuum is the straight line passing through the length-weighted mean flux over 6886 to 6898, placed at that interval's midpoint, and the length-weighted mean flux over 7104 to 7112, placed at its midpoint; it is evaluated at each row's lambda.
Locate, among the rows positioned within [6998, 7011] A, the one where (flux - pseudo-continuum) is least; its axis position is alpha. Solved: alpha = 7007.25 A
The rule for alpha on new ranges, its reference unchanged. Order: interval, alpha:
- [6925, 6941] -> 6939.81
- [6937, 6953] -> 6939.81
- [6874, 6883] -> 6874.60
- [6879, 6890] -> 6884.11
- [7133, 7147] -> 7144.10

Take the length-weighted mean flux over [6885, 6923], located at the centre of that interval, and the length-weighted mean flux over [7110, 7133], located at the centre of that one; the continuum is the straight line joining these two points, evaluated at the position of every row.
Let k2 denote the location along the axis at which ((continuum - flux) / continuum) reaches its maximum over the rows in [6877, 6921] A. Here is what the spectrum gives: 6893.62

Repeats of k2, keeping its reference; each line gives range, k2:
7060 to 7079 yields 7073.71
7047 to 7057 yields 7050.95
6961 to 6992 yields 6971.84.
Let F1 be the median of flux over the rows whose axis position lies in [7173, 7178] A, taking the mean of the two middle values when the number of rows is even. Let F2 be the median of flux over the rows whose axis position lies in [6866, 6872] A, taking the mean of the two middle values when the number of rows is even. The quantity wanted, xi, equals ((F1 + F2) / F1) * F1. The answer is 45.6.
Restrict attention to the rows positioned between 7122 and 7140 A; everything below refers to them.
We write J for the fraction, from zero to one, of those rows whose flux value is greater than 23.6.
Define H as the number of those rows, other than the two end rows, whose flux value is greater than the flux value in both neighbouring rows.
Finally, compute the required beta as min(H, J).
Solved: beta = 0.73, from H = 3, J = 0.7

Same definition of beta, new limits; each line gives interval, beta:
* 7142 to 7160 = 0.27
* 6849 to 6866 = 0.45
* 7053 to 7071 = 0.91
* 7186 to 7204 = 0.36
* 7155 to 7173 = 0.55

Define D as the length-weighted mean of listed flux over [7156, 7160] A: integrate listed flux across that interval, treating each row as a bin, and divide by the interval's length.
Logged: 23.5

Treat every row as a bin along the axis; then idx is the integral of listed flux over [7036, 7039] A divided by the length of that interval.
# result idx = 24.0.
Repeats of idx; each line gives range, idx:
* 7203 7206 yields 24.0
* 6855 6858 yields 23.0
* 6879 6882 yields 22.8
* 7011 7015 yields 25.2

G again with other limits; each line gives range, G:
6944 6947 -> 89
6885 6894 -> 93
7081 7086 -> 101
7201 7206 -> 92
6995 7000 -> 96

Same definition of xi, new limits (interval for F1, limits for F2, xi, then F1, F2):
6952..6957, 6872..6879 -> 44.5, 22.7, 21.8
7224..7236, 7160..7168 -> 47.5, 23.8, 23.7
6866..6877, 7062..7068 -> 48.0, 22.3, 25.7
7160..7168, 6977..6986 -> 48.3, 23.7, 24.6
